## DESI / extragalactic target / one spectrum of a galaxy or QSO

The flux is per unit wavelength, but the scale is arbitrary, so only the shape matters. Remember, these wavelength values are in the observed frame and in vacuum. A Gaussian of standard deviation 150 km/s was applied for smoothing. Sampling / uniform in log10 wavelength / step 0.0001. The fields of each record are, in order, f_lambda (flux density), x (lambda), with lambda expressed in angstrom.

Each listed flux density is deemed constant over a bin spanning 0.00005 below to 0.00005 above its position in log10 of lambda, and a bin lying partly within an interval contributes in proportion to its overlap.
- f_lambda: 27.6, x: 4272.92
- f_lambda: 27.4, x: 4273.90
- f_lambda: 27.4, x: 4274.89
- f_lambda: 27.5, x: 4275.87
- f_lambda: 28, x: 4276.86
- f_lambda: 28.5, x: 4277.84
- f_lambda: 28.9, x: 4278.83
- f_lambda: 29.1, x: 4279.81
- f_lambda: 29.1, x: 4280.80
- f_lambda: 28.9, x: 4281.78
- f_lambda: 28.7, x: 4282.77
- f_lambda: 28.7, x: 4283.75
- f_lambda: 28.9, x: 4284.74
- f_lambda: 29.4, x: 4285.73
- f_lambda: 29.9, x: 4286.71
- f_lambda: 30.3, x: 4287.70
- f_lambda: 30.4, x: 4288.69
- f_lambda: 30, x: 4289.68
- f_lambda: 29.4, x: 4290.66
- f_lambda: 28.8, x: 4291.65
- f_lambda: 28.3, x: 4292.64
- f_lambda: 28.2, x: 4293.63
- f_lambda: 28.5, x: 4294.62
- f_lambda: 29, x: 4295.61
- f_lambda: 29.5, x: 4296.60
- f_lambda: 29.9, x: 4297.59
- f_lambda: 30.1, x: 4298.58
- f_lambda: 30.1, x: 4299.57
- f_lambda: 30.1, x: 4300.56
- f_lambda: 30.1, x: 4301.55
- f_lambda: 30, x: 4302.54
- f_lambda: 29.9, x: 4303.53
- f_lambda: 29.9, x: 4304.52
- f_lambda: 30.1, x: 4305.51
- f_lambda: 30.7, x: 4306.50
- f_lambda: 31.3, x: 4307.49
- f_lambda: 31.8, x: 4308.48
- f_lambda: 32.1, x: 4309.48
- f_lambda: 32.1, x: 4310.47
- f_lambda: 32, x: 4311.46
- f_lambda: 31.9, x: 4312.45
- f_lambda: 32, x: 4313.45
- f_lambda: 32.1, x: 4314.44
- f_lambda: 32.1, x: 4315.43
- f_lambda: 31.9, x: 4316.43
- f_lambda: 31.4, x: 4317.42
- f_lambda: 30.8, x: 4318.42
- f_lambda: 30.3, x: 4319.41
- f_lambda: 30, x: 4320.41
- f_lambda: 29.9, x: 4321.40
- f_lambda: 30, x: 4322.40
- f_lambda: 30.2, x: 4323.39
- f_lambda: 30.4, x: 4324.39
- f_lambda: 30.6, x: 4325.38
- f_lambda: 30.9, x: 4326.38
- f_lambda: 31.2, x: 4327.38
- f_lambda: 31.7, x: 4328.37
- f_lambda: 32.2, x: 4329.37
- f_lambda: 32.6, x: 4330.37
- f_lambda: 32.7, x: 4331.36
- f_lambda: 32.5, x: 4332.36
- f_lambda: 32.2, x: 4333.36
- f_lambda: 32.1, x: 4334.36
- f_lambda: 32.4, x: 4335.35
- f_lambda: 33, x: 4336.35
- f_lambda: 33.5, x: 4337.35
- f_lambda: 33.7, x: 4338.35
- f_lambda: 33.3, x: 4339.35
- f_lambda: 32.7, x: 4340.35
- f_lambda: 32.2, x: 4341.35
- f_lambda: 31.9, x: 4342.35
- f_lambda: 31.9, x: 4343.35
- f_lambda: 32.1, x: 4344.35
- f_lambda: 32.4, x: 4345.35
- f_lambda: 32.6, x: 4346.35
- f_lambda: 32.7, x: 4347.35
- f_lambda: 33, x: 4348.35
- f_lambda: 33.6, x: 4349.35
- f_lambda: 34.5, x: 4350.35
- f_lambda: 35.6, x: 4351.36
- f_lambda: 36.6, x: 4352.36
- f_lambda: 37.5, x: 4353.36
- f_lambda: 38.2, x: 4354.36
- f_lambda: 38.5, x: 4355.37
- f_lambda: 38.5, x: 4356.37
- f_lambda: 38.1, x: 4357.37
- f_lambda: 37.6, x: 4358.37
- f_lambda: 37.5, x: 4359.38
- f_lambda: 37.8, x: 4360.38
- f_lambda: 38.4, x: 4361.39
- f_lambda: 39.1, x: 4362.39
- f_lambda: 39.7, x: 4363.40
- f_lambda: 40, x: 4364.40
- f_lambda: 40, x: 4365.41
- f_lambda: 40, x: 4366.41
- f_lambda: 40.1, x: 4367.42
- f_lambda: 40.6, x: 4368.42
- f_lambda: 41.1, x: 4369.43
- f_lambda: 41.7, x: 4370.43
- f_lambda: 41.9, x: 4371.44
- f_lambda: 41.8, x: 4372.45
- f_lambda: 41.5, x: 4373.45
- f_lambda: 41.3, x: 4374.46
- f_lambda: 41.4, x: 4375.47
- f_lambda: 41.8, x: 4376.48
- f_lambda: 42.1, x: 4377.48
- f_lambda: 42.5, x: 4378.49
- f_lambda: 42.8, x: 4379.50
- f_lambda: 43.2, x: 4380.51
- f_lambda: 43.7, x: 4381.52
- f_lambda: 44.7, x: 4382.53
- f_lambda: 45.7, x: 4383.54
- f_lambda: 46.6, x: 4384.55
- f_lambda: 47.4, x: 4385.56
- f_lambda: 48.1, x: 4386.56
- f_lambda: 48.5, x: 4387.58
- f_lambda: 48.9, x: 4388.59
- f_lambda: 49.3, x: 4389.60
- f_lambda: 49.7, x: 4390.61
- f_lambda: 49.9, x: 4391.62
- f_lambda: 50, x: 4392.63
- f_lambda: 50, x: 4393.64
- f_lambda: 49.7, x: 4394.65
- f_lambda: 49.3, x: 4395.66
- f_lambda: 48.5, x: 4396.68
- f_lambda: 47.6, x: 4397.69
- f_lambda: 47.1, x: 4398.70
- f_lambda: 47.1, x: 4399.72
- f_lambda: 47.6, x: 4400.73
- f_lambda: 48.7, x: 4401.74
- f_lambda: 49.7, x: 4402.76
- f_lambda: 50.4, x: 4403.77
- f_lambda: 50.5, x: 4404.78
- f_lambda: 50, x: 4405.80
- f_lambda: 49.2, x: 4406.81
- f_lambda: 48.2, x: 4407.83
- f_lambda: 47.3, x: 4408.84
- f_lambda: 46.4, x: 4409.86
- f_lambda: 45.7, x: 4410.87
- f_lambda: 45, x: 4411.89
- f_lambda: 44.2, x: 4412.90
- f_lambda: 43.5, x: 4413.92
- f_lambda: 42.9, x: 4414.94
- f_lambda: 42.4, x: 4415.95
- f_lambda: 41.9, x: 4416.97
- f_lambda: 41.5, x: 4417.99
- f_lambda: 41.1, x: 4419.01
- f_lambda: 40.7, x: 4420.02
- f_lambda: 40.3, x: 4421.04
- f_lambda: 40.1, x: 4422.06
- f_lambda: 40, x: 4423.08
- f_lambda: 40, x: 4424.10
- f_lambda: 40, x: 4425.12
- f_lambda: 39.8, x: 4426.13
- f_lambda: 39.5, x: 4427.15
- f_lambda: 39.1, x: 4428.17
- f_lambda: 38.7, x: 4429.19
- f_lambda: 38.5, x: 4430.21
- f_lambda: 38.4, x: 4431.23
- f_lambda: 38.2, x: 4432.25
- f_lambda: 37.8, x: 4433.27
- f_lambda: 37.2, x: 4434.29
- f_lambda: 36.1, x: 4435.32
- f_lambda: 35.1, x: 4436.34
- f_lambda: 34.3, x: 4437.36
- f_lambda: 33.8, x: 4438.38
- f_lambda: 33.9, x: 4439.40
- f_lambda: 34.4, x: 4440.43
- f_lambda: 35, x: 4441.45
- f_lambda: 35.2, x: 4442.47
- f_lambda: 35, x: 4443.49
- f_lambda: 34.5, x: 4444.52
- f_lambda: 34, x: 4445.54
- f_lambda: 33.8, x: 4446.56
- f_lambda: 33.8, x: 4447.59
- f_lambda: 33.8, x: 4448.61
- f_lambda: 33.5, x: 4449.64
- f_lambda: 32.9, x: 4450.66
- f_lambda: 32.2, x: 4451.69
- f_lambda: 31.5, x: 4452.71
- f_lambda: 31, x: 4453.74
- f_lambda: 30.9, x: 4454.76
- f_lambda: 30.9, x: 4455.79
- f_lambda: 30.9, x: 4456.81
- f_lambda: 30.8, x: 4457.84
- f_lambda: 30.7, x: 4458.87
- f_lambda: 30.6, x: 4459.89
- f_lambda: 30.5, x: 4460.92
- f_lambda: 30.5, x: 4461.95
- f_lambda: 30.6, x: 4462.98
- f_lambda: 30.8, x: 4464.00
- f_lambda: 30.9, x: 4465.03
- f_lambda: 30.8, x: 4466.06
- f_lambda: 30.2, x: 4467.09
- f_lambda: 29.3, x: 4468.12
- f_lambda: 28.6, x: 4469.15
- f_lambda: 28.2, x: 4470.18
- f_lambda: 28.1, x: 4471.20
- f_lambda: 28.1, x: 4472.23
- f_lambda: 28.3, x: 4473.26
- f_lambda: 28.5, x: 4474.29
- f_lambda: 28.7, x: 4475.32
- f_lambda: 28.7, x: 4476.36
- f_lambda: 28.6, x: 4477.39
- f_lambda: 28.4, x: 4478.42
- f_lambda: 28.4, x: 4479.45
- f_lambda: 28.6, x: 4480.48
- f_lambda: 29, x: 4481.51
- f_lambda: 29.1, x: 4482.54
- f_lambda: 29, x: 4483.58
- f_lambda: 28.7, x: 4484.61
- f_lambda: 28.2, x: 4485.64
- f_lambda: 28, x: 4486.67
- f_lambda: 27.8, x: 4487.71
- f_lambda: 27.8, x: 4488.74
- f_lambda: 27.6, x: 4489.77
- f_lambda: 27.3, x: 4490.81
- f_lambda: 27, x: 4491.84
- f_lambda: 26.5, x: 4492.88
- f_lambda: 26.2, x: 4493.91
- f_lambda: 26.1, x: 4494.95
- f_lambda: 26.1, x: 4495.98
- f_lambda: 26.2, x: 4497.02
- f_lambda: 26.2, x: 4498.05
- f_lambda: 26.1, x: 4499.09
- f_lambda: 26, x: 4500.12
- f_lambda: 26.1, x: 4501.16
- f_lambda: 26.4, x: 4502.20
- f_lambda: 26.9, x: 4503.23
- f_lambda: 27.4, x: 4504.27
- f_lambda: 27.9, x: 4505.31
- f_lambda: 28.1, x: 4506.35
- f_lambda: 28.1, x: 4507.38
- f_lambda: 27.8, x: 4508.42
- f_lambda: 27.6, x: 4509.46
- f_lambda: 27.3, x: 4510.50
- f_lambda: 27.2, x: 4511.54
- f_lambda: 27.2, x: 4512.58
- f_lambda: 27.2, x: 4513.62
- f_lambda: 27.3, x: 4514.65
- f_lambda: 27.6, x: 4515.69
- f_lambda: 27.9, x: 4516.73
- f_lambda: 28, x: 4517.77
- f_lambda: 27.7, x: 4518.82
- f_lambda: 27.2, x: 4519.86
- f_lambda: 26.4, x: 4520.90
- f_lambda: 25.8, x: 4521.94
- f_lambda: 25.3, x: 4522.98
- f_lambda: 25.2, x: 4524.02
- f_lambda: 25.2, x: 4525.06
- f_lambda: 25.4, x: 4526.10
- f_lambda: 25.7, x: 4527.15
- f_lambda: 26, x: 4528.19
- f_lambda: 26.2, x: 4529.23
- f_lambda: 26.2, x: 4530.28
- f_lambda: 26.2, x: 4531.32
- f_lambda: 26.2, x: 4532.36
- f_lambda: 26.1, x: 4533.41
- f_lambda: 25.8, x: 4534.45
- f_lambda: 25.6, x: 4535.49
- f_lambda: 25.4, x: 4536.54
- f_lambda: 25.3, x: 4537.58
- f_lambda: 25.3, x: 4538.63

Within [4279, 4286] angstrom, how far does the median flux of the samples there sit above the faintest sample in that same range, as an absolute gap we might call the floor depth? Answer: 0.20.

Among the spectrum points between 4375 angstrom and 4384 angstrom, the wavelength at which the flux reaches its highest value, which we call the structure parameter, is 4383.54 angstrom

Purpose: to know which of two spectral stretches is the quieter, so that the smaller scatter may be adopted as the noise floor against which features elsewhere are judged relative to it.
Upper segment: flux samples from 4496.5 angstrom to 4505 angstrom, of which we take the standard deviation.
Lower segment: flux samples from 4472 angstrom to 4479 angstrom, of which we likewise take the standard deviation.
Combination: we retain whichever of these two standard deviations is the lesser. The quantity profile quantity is 0.2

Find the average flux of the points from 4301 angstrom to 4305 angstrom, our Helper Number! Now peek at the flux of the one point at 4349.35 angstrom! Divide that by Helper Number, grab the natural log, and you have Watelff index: 0.11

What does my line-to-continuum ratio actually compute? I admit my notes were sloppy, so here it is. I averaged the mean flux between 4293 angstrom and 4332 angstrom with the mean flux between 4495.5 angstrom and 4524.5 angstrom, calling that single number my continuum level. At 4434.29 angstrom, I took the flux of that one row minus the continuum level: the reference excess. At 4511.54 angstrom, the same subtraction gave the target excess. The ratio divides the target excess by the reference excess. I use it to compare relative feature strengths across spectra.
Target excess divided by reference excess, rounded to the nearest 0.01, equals -0.20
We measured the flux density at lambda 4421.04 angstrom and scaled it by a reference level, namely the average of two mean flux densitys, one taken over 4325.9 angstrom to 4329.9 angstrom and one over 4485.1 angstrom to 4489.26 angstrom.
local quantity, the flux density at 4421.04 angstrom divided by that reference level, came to 1.36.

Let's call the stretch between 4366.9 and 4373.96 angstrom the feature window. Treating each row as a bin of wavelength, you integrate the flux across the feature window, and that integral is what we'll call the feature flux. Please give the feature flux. 291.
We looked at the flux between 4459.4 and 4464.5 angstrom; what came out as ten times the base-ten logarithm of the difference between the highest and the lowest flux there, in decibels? -5.2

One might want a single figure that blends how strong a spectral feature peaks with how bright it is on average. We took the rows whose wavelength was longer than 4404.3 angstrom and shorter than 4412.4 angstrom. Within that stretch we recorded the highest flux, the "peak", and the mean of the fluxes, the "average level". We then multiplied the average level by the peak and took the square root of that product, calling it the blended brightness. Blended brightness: 49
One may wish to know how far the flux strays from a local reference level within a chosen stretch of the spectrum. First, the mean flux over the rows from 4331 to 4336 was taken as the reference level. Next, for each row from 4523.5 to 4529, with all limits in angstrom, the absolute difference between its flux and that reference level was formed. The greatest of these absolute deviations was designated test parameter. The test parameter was 7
